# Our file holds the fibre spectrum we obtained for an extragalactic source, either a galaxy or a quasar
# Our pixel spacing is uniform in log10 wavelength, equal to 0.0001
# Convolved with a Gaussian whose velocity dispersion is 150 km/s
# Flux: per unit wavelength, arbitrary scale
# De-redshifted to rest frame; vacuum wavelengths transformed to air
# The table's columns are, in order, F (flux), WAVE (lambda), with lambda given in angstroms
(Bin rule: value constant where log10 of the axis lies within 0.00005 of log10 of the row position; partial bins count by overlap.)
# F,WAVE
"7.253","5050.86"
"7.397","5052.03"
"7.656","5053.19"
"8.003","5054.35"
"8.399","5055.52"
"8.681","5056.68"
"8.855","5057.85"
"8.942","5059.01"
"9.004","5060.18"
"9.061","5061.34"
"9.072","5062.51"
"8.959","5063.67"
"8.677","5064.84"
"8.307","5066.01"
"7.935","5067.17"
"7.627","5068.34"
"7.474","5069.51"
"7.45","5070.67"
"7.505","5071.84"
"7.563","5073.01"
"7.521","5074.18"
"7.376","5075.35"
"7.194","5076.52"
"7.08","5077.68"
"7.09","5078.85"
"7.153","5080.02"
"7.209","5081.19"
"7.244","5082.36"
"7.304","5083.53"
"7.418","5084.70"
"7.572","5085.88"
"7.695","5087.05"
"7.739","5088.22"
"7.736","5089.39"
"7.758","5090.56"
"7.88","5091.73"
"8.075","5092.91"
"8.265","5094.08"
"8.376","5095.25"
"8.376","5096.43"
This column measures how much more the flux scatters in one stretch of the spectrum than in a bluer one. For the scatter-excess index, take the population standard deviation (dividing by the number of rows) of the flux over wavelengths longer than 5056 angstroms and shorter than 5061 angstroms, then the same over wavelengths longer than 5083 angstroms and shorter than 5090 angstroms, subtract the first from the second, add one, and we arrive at 1.04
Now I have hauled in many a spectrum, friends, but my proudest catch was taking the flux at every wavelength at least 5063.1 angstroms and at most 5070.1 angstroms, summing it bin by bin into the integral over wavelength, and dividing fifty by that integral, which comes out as 0.88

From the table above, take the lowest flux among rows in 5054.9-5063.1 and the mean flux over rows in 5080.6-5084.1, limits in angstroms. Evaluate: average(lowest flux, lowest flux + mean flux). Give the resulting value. 12.0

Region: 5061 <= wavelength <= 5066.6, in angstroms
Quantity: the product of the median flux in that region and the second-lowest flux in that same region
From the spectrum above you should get 78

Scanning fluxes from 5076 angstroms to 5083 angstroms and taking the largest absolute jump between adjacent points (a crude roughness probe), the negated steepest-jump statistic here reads -0.11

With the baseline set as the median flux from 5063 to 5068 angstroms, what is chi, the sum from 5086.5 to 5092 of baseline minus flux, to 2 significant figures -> 3.7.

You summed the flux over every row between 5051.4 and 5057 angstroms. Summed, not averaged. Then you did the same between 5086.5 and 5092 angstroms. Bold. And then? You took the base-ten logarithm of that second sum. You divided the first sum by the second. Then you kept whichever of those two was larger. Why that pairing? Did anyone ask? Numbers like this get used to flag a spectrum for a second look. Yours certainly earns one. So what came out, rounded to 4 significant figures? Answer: 1.589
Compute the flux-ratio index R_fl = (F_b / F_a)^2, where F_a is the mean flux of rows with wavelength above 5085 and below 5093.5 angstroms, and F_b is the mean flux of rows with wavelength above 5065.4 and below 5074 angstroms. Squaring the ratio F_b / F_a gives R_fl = 0.98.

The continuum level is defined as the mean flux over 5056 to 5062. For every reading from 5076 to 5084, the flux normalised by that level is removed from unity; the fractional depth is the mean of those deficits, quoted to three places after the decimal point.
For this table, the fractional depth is 0.194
